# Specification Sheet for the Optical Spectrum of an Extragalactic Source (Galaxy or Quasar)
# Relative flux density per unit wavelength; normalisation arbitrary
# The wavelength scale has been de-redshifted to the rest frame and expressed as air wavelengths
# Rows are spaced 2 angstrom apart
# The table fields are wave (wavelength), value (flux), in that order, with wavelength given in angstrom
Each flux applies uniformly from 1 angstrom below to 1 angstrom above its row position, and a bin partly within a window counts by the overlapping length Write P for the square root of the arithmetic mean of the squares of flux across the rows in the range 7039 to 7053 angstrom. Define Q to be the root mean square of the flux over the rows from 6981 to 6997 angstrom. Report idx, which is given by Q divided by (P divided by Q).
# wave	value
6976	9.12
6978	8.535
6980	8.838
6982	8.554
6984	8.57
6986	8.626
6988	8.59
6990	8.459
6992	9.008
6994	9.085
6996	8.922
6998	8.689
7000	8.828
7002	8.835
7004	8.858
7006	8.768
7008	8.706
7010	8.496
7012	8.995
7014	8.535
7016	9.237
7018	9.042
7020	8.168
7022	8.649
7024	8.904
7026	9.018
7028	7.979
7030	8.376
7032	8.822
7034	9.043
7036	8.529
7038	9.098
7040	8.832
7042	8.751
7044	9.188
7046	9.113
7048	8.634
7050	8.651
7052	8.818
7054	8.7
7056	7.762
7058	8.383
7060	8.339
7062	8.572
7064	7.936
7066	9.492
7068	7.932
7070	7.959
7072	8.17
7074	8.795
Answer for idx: 8.6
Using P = 8.86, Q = 8.73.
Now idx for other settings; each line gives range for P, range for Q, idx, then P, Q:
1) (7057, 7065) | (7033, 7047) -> 9.6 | 8.31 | 8.94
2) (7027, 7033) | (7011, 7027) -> 9.3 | 8.40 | 8.82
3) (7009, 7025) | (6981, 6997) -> 8.7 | 8.76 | 8.73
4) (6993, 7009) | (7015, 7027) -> 8.8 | 8.84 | 8.84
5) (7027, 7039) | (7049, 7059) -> 8.3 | 8.65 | 8.47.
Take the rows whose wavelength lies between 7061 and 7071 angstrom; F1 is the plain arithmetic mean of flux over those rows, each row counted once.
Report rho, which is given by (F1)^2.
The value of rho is 70.19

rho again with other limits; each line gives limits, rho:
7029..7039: 76.98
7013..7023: 76.15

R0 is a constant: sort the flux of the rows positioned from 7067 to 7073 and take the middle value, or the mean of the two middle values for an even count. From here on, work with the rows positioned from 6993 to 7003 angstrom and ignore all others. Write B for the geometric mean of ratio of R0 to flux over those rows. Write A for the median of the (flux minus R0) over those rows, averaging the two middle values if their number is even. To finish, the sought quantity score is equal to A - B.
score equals 0.0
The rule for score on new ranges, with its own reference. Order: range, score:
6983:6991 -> -0.3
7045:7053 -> -0.1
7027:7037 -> -0.4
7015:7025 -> 0.0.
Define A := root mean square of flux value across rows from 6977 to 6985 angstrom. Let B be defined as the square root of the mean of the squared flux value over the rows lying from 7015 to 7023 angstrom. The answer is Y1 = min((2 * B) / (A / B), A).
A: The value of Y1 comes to 8.63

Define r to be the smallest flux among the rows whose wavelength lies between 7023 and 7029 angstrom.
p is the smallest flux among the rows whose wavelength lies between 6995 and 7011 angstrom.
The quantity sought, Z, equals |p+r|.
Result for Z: 16.5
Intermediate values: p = 8.496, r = 7.979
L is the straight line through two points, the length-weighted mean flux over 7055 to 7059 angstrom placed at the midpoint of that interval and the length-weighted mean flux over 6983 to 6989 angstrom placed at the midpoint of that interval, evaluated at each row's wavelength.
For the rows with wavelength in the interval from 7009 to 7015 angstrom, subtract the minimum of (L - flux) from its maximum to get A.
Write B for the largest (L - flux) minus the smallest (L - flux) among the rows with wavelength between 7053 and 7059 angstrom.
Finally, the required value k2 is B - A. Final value 0.41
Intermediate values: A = 0.51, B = 0.92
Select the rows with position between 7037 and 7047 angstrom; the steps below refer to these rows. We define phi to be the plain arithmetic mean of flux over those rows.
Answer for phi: 9.00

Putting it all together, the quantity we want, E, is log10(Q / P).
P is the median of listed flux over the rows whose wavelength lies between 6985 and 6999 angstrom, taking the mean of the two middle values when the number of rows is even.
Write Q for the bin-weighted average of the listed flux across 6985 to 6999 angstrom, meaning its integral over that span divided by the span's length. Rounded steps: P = 8.69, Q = 8.77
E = 0.0040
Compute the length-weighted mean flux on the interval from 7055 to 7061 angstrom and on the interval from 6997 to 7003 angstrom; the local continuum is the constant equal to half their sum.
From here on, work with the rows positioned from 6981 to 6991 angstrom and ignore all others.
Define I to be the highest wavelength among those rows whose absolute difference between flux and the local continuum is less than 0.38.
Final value 6990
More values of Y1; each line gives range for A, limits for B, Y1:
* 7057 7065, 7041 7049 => 8.31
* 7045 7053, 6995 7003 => 8.81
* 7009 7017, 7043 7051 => 8.82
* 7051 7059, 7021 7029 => 8.43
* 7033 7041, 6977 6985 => 8.88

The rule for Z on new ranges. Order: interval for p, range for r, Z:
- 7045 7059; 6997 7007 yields 16.5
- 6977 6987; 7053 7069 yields 16.3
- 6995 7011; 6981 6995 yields 17.0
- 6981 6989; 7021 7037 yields 16.5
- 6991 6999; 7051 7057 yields 16.5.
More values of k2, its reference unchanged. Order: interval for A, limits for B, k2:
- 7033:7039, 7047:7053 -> -0.37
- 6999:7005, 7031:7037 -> 0.44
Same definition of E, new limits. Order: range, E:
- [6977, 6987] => 0.0028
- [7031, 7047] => -0.0008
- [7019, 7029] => -0.0053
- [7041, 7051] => 0.0057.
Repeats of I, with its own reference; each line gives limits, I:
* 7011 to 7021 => 7020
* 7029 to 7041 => 7040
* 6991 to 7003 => 7002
